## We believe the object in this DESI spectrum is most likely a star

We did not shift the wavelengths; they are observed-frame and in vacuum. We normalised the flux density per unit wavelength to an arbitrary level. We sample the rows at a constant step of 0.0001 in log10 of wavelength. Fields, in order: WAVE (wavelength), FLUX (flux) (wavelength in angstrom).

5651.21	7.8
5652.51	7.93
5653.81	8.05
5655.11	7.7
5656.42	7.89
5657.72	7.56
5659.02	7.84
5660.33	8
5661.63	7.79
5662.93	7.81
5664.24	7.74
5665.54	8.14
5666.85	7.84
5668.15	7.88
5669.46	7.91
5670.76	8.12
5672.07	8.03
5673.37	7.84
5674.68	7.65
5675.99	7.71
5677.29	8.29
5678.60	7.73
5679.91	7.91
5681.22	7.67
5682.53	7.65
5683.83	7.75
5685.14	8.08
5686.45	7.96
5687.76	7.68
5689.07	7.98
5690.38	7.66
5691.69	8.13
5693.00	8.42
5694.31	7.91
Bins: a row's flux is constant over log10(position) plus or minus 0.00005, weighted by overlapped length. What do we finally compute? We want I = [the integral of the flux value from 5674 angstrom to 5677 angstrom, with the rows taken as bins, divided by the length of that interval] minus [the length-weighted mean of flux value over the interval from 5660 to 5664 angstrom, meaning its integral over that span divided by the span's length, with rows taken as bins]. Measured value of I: -0.09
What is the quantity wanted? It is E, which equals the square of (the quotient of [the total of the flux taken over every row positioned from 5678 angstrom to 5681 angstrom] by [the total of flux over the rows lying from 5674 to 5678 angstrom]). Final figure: 0.44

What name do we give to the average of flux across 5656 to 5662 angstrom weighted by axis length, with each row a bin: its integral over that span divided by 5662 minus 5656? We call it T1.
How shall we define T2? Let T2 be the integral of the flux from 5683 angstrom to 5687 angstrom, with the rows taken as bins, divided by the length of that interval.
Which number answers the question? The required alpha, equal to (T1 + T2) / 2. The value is 7.87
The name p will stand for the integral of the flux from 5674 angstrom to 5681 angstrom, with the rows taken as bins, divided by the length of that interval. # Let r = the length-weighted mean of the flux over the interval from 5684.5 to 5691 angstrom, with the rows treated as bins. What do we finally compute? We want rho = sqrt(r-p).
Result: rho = 0.18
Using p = 7.84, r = 7.87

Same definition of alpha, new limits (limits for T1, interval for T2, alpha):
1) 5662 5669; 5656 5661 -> 7.85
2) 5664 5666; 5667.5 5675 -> 7.95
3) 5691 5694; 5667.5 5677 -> 8.06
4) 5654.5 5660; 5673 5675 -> 7.74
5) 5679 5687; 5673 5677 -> 7.80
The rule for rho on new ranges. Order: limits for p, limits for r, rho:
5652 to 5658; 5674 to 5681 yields 0.03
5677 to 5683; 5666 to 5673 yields 0.38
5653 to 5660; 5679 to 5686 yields 0.02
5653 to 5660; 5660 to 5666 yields 0.28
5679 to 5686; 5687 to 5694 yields 0.40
